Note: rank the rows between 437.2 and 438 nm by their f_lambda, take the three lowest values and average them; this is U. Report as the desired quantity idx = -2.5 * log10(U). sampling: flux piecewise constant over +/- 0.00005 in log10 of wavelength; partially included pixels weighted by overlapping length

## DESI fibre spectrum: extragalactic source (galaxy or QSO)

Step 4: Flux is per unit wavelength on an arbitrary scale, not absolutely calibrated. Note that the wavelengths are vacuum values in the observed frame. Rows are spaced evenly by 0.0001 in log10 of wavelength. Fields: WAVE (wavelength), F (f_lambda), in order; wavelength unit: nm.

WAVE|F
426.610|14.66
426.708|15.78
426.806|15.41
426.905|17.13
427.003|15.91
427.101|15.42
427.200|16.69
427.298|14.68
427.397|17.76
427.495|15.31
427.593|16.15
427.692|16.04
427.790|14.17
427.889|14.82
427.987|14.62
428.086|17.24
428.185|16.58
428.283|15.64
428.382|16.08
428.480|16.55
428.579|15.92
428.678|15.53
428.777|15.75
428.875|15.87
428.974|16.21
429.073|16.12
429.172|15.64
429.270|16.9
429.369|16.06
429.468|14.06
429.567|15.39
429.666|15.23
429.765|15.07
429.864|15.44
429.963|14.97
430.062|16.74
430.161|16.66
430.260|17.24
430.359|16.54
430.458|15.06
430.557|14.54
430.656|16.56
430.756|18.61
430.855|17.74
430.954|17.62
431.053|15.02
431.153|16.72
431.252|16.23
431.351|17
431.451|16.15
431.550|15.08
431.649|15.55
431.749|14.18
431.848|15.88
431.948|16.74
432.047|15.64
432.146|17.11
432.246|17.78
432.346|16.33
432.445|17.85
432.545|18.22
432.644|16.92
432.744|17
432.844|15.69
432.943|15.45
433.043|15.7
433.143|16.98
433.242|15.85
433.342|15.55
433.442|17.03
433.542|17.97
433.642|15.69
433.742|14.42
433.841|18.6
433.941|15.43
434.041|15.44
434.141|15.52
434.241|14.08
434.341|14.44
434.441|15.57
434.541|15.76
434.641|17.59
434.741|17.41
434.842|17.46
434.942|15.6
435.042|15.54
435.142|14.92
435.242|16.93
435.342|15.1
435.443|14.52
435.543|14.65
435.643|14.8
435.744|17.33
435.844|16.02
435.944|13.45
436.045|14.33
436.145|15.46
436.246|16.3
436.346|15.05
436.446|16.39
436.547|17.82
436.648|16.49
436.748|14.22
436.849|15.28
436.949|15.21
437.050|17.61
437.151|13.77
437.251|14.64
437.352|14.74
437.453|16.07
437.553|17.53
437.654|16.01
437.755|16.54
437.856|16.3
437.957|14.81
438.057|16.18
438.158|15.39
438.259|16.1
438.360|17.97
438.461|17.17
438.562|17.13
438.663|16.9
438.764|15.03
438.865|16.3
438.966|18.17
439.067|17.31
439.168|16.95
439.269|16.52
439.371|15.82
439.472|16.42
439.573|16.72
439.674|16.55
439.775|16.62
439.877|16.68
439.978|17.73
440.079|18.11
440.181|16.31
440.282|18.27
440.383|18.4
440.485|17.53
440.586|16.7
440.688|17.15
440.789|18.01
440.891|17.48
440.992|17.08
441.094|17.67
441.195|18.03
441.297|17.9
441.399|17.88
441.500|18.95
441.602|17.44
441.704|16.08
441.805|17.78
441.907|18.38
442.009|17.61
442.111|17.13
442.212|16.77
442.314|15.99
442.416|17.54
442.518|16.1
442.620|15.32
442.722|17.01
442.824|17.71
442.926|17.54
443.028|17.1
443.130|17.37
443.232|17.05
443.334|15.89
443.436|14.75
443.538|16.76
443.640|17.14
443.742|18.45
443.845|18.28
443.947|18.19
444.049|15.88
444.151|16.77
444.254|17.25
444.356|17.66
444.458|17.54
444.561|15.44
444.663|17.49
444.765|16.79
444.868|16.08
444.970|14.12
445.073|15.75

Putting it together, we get -2.92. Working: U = 14.7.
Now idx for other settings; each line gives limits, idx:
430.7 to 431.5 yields -3.00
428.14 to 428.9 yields -2.99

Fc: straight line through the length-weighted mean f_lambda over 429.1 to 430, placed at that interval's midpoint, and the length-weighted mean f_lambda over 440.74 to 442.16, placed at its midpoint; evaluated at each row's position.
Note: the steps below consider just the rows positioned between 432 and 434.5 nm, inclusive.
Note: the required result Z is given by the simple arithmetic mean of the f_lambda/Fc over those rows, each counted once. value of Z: 1.01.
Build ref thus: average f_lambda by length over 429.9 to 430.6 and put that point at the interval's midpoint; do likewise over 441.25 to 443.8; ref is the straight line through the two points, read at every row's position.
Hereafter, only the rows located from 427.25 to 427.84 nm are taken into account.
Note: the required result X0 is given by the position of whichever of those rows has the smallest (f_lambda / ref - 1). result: 427.790 nm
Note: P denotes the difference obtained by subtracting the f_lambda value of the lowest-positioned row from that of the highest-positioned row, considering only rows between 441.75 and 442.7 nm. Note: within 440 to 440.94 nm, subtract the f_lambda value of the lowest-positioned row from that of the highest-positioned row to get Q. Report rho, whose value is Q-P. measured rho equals 1.8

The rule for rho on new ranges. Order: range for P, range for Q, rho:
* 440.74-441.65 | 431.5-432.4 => 1.8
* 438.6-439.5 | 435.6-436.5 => 2.1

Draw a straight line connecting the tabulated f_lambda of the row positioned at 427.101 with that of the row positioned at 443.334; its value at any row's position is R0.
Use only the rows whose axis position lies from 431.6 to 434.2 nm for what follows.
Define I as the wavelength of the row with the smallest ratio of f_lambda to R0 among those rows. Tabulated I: 431.749 nm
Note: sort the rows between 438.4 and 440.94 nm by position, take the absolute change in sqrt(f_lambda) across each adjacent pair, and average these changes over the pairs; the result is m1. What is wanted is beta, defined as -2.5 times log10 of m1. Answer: 2.6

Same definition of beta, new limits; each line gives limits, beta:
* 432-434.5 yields 2.1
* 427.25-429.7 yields 2.3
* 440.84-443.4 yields 2.6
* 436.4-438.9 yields 2.1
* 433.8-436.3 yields 2.2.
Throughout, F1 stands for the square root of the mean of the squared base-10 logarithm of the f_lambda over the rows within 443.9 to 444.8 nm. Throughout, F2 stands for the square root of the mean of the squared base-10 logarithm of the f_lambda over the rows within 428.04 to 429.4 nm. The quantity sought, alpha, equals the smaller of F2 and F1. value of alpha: 1.21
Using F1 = 1.23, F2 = 1.208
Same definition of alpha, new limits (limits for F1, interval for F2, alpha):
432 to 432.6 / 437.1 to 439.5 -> 1.21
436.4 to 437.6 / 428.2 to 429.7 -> 1.20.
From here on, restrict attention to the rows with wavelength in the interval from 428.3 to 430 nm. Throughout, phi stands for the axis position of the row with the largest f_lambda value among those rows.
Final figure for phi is 429.270 nm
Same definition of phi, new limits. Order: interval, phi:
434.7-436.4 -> 434.842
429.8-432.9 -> 430.756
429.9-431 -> 430.756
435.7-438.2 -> 436.547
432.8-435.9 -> 433.841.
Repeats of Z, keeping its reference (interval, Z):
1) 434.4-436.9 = 0.95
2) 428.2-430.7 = 1.03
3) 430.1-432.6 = 1.04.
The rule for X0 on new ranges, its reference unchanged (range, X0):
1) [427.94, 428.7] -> 427.987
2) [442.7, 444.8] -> 443.436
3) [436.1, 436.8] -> 436.748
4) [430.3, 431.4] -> 430.557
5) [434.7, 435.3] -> 435.142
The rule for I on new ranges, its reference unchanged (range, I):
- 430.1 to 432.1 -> 431.749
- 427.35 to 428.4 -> 427.790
